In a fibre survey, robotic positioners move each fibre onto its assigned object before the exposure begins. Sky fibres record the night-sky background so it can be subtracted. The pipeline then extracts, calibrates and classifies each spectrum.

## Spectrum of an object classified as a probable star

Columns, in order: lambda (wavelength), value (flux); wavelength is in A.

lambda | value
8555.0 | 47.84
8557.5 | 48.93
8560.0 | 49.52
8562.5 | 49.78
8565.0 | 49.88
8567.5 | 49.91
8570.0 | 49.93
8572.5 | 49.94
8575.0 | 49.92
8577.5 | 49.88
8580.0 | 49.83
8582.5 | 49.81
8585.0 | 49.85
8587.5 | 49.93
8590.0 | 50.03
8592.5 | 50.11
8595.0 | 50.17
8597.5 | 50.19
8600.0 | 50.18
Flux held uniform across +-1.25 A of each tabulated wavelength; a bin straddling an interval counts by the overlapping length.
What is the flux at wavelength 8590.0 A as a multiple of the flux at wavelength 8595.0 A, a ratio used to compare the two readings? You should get 0.997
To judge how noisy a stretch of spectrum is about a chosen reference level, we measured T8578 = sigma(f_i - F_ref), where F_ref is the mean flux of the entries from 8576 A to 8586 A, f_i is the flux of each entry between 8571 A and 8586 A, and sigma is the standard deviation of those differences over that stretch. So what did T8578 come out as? 0.05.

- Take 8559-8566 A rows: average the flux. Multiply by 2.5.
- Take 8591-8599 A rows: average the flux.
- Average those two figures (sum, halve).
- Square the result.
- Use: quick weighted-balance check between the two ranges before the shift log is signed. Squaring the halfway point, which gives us 7610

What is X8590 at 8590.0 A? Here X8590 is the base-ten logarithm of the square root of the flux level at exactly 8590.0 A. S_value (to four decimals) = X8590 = 0.8496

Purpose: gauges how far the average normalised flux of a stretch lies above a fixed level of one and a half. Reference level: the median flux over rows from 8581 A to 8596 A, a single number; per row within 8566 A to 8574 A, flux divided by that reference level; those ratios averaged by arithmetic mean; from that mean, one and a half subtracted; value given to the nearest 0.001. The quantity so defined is -0.501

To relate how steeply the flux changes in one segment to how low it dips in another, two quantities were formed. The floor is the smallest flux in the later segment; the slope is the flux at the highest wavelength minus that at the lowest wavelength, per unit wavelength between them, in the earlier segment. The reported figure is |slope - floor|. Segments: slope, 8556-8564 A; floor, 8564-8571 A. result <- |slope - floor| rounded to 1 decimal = 49.7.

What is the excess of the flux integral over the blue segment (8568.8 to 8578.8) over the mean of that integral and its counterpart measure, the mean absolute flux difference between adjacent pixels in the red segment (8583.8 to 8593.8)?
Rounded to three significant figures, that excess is 250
